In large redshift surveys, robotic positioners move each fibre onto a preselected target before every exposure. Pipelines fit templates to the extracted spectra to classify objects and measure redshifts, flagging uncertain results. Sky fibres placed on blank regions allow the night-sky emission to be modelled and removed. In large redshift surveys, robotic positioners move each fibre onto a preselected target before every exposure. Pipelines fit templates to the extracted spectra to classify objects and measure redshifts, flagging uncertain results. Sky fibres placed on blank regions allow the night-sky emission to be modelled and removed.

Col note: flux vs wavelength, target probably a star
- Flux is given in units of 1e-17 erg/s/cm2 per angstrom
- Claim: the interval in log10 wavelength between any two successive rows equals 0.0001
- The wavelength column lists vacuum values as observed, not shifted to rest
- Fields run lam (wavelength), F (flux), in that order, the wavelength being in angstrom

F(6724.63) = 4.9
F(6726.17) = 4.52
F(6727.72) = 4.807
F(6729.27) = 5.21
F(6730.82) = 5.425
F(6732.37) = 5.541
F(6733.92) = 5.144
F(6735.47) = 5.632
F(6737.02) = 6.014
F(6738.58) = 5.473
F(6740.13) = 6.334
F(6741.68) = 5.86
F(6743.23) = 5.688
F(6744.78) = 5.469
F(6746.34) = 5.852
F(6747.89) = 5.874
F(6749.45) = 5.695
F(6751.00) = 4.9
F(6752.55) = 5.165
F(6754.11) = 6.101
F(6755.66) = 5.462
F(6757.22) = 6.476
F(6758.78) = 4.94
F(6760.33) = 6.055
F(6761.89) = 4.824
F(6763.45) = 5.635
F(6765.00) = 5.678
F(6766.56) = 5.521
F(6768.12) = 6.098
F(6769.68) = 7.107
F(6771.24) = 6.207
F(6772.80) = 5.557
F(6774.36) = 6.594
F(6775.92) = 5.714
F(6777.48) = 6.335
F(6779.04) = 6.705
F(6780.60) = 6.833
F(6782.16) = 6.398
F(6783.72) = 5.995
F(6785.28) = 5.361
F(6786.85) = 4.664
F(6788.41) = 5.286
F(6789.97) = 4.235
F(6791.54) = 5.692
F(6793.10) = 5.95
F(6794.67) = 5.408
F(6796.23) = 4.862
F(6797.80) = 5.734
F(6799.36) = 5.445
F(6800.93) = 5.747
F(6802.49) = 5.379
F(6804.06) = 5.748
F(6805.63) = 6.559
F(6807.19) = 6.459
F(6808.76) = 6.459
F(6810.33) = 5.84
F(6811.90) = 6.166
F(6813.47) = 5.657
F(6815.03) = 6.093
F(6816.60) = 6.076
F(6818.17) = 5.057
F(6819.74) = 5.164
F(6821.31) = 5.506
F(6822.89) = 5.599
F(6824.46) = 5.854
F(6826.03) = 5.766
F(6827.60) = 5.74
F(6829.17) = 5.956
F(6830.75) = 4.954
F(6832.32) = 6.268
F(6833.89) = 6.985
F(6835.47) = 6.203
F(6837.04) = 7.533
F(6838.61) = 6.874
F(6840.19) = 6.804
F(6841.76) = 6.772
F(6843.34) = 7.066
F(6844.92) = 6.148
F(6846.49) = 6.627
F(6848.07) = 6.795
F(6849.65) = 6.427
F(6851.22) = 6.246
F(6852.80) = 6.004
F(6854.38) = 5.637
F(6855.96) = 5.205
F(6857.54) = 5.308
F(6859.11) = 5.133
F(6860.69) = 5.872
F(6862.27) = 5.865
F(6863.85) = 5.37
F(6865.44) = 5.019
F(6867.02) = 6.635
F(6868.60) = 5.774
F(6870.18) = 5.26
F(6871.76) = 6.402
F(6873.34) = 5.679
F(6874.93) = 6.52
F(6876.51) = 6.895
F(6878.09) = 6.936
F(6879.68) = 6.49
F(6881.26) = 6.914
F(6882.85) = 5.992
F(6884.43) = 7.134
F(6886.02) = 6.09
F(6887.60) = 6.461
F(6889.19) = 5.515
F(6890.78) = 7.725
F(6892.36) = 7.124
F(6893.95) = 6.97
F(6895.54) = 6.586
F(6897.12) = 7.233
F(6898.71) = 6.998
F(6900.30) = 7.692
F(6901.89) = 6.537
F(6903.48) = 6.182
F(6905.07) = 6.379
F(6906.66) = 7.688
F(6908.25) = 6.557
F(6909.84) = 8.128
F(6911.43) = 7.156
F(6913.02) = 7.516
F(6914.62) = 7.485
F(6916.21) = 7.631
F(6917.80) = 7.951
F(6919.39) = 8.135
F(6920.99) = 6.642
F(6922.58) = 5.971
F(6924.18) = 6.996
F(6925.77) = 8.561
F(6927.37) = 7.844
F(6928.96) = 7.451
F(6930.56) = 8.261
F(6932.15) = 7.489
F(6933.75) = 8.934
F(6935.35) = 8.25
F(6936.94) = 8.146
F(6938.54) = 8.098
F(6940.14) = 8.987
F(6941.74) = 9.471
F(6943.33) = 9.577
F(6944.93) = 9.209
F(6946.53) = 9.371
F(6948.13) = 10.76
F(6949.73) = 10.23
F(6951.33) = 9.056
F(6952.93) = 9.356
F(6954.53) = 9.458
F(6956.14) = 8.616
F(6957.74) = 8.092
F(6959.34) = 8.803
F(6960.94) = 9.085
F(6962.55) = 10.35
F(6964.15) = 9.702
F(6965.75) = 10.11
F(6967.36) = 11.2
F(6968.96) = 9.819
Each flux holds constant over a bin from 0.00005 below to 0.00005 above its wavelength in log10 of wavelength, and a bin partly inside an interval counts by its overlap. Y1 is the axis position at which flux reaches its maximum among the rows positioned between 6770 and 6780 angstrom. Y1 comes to 6779.04 angstrom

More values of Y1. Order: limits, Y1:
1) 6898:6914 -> 6909.84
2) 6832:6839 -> 6837.04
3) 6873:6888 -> 6884.43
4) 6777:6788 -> 6780.60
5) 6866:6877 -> 6876.51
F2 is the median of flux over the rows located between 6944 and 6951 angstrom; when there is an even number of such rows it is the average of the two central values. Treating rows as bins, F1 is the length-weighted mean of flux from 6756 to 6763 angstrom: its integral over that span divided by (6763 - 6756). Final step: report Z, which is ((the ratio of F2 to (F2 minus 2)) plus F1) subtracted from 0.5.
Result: -6.3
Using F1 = 5.56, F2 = 9.8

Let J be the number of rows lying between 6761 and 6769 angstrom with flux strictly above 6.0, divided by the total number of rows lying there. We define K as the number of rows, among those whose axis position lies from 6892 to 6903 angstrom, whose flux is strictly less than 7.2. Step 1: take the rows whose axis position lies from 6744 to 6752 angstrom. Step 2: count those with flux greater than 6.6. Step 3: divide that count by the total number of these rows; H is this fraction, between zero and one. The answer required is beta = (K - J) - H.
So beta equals 4.8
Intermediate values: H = 0.0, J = 0.2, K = 5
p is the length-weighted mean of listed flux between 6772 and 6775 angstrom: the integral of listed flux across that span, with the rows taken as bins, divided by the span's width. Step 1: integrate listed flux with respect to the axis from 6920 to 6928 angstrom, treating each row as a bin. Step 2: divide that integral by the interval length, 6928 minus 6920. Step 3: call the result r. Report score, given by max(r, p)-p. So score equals 1.15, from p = 6.1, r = 7.20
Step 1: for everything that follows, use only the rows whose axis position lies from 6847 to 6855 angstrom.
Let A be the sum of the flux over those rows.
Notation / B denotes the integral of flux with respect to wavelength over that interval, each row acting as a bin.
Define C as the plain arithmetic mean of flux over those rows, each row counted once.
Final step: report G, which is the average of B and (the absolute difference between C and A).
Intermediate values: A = 31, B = 50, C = 6.2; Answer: 37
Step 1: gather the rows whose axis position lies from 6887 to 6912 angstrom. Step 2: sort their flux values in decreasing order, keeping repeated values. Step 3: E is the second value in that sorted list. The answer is 7.725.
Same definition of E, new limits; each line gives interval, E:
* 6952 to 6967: 10.11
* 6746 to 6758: 6.101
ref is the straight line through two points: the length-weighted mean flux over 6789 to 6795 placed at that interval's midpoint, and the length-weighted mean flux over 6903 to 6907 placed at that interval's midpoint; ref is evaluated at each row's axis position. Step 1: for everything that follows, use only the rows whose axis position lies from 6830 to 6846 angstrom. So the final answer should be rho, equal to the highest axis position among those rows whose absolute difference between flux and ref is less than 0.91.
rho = 6844.92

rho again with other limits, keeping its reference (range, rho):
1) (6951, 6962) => 6957.74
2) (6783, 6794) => 6793.10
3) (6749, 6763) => 6761.89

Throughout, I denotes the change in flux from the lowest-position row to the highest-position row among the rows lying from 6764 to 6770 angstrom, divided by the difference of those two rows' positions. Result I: 0.31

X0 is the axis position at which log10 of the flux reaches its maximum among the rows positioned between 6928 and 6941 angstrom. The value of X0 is 6940.14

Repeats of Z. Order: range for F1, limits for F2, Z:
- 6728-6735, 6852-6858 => -6.4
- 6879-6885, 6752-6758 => -7.6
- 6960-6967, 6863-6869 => -10.9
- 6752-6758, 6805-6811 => -6.8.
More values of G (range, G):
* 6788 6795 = 29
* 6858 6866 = 33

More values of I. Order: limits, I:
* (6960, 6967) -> 0.21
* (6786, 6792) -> 0.22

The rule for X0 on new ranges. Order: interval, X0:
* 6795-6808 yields 6805.63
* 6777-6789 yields 6780.60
